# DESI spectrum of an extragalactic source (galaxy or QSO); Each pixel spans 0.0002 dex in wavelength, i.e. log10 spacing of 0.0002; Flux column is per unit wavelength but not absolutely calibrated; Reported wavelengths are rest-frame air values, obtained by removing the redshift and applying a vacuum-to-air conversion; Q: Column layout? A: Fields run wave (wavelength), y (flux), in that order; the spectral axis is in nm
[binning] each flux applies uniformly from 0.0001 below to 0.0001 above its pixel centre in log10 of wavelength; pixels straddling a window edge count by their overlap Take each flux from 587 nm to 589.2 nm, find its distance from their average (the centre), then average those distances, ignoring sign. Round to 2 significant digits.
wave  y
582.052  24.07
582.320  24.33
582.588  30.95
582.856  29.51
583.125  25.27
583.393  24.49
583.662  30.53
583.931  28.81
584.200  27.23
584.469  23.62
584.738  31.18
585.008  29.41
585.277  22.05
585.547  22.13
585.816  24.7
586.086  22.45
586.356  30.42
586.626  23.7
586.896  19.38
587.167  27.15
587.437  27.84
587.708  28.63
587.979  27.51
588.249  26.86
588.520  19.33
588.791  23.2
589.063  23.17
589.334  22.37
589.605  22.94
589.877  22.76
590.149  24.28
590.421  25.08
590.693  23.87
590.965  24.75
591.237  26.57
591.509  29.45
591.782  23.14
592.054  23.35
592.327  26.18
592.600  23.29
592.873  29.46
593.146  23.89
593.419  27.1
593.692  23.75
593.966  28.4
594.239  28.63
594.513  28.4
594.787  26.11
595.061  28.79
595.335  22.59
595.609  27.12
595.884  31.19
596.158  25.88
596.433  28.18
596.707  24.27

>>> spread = 2.7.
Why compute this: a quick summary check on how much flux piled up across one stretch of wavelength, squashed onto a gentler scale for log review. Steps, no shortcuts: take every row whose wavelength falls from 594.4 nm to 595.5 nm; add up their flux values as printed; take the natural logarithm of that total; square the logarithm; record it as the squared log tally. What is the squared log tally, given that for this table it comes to 21.74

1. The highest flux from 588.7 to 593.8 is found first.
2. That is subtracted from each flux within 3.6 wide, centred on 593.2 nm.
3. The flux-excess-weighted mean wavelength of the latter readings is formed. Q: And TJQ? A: 592.93 nm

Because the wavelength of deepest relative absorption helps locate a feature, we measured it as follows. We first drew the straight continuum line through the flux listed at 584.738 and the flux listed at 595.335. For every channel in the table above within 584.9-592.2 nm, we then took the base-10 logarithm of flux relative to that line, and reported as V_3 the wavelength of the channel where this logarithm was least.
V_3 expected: 586.896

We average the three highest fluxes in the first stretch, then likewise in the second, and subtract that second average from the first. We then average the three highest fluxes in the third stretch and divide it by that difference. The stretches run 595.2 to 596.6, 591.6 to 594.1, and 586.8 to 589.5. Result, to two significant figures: 55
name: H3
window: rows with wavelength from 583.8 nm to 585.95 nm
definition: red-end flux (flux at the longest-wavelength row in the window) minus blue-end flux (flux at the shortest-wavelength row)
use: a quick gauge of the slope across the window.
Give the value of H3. -4.1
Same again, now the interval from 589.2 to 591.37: 4.2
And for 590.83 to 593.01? 4.7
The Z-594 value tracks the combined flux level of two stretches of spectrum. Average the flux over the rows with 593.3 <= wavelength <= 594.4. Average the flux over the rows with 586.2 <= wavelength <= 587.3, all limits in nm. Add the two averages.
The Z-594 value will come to 52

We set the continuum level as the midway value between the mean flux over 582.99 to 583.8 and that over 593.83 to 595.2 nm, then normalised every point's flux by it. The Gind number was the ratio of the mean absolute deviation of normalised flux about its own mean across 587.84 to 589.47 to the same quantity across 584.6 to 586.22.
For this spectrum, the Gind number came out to 0.69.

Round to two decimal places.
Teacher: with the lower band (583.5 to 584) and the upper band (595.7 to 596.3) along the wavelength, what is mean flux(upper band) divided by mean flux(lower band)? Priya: 0.96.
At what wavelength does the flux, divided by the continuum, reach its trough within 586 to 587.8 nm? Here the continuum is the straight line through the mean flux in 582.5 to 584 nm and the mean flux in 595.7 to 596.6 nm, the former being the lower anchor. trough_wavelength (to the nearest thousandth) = 586.896 nm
